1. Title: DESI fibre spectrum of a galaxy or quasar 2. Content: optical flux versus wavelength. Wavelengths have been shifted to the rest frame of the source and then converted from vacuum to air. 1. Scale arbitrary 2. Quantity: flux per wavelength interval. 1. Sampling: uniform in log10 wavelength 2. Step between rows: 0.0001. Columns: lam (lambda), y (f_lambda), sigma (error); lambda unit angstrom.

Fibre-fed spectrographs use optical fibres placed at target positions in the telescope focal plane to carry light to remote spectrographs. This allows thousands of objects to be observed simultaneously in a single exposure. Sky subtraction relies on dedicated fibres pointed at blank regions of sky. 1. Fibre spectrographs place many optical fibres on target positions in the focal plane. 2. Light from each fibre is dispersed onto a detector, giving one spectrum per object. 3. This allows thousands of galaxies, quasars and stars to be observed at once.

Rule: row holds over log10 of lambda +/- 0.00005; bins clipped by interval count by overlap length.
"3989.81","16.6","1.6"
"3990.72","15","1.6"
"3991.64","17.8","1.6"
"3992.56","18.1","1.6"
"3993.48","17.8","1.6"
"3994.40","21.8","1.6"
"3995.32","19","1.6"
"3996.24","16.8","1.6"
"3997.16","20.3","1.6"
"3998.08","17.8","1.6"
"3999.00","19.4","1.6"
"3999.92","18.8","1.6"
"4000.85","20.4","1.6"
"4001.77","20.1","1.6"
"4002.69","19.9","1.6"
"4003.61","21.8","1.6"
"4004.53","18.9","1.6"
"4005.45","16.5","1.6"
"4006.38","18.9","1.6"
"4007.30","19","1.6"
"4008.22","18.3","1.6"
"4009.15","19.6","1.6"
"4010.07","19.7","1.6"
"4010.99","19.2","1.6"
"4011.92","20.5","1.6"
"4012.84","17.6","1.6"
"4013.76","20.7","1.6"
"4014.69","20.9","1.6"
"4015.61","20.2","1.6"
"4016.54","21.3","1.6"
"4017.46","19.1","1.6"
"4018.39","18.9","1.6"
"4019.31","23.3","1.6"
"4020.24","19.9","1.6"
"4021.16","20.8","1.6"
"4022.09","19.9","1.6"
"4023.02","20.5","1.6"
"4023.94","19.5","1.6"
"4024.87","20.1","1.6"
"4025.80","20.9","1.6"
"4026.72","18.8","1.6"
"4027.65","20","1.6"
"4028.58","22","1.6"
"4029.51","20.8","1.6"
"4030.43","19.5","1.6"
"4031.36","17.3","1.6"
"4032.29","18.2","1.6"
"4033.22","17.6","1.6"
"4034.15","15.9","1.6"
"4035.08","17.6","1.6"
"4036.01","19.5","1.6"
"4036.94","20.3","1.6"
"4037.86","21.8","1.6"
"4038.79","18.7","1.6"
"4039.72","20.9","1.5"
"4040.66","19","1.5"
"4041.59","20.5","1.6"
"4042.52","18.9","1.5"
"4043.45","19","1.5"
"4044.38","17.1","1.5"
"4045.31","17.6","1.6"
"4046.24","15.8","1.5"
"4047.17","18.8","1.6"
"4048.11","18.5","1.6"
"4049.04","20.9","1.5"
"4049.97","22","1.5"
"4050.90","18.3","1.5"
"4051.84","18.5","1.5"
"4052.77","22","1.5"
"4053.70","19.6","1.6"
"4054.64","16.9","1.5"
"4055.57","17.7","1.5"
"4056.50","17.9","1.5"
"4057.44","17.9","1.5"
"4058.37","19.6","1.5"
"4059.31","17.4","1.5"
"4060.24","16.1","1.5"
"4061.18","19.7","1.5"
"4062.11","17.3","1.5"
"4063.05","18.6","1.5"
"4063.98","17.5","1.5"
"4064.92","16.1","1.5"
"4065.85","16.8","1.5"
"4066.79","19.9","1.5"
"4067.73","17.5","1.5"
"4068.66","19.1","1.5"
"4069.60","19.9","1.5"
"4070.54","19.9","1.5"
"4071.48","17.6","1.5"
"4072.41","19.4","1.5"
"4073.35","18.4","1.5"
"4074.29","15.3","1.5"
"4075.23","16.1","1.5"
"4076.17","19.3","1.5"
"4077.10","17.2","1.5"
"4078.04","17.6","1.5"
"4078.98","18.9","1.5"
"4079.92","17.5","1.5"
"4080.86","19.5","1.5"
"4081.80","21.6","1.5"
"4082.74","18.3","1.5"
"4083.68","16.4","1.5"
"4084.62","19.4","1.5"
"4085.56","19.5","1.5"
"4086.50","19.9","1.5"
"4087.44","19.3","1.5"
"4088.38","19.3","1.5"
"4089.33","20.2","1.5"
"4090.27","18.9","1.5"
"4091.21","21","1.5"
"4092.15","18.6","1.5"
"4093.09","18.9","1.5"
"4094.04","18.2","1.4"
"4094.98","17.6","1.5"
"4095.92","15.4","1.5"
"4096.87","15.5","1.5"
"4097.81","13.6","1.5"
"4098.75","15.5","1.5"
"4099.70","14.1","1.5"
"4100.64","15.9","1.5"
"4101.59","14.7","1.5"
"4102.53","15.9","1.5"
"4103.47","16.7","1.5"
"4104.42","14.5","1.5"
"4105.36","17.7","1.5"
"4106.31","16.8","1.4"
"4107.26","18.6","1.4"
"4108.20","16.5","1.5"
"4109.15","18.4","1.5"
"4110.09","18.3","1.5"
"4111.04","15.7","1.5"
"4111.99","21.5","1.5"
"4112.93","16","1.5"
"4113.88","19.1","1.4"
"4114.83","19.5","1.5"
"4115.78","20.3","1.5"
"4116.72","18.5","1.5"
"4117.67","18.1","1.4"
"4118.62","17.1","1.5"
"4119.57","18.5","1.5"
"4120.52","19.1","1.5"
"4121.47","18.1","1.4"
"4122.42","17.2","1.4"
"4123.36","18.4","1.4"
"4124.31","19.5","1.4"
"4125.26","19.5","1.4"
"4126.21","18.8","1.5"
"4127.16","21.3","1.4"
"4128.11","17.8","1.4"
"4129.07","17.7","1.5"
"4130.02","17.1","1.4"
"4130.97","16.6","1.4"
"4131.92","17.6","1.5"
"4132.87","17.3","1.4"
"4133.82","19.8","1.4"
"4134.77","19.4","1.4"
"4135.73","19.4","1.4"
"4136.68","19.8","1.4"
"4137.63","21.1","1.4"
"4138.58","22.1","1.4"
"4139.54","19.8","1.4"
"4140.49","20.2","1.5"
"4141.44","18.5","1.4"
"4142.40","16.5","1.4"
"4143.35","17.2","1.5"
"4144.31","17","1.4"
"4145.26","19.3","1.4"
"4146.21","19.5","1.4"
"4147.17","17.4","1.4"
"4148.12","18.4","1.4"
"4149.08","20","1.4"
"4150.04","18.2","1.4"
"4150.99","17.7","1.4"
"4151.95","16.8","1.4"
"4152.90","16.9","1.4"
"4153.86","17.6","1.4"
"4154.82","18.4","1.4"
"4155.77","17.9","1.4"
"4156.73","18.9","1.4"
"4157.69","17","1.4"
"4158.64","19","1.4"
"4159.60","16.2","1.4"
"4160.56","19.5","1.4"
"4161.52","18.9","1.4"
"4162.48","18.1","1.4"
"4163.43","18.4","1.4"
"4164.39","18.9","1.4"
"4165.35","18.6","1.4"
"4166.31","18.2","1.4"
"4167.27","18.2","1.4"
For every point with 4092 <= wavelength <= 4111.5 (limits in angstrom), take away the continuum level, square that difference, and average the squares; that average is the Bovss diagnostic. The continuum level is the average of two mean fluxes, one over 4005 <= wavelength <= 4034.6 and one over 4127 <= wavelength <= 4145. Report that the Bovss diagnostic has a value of 9.4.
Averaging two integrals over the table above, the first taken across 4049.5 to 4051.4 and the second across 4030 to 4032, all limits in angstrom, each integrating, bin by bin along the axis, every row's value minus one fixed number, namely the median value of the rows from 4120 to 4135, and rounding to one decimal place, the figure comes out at 1.9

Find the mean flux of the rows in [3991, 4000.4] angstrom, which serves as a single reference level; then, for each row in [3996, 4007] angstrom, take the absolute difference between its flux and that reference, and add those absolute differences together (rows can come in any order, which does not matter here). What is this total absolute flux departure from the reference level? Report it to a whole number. 15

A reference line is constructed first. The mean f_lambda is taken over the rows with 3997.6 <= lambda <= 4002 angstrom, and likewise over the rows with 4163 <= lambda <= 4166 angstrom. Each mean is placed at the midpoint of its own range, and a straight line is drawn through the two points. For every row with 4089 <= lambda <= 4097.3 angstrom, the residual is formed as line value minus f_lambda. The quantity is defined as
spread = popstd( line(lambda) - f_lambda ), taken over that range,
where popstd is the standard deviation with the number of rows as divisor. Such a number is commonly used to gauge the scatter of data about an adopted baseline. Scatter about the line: 1.8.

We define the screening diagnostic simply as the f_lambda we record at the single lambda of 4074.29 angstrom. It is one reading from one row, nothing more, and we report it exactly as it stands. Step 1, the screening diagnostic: 15.3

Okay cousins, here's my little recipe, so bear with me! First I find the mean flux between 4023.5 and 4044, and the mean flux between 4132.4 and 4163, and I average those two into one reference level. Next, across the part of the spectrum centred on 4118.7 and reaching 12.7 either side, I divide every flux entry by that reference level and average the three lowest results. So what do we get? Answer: 0.85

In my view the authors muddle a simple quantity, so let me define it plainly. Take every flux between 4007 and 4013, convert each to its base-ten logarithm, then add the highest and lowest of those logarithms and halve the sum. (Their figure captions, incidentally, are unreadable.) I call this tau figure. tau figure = 1.28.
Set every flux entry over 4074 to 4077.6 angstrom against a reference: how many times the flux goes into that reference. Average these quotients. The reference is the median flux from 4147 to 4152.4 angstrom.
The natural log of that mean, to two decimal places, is 0.06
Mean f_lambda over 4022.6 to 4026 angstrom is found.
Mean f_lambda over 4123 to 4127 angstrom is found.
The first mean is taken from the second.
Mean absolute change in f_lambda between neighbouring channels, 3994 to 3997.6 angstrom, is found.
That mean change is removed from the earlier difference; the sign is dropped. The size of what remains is 4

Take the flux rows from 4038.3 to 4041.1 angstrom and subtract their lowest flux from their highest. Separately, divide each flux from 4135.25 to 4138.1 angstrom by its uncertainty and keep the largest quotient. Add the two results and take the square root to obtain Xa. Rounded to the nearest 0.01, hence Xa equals 4.16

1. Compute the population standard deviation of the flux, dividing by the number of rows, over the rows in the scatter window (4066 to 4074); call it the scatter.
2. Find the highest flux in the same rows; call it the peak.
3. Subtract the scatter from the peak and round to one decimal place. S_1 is 19.0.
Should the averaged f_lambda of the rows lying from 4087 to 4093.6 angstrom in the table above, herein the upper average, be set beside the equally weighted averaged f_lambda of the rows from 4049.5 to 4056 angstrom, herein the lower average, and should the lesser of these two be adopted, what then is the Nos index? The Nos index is 19.3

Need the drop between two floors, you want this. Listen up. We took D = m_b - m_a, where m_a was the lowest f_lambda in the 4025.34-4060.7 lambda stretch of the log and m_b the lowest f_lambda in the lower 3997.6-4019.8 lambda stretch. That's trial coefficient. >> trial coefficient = 0.7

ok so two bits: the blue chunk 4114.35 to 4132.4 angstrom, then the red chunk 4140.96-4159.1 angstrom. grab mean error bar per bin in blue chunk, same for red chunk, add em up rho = 2.85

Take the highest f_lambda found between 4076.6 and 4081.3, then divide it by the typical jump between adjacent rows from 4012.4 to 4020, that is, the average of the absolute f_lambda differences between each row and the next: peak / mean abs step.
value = 11.5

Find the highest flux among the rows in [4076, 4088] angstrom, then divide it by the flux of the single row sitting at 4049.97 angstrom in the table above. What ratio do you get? 0.98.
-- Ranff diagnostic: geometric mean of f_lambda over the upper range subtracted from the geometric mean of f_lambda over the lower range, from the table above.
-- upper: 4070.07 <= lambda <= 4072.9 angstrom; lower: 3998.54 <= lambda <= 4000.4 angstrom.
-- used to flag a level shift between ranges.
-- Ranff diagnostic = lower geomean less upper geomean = 0.16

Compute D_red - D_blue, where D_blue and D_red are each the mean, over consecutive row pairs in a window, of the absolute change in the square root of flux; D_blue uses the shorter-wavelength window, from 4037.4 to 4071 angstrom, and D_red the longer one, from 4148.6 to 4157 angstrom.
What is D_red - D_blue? -0.10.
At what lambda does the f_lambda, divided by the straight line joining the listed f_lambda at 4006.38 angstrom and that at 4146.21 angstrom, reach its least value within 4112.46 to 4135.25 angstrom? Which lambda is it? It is 4112.93 angstrom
